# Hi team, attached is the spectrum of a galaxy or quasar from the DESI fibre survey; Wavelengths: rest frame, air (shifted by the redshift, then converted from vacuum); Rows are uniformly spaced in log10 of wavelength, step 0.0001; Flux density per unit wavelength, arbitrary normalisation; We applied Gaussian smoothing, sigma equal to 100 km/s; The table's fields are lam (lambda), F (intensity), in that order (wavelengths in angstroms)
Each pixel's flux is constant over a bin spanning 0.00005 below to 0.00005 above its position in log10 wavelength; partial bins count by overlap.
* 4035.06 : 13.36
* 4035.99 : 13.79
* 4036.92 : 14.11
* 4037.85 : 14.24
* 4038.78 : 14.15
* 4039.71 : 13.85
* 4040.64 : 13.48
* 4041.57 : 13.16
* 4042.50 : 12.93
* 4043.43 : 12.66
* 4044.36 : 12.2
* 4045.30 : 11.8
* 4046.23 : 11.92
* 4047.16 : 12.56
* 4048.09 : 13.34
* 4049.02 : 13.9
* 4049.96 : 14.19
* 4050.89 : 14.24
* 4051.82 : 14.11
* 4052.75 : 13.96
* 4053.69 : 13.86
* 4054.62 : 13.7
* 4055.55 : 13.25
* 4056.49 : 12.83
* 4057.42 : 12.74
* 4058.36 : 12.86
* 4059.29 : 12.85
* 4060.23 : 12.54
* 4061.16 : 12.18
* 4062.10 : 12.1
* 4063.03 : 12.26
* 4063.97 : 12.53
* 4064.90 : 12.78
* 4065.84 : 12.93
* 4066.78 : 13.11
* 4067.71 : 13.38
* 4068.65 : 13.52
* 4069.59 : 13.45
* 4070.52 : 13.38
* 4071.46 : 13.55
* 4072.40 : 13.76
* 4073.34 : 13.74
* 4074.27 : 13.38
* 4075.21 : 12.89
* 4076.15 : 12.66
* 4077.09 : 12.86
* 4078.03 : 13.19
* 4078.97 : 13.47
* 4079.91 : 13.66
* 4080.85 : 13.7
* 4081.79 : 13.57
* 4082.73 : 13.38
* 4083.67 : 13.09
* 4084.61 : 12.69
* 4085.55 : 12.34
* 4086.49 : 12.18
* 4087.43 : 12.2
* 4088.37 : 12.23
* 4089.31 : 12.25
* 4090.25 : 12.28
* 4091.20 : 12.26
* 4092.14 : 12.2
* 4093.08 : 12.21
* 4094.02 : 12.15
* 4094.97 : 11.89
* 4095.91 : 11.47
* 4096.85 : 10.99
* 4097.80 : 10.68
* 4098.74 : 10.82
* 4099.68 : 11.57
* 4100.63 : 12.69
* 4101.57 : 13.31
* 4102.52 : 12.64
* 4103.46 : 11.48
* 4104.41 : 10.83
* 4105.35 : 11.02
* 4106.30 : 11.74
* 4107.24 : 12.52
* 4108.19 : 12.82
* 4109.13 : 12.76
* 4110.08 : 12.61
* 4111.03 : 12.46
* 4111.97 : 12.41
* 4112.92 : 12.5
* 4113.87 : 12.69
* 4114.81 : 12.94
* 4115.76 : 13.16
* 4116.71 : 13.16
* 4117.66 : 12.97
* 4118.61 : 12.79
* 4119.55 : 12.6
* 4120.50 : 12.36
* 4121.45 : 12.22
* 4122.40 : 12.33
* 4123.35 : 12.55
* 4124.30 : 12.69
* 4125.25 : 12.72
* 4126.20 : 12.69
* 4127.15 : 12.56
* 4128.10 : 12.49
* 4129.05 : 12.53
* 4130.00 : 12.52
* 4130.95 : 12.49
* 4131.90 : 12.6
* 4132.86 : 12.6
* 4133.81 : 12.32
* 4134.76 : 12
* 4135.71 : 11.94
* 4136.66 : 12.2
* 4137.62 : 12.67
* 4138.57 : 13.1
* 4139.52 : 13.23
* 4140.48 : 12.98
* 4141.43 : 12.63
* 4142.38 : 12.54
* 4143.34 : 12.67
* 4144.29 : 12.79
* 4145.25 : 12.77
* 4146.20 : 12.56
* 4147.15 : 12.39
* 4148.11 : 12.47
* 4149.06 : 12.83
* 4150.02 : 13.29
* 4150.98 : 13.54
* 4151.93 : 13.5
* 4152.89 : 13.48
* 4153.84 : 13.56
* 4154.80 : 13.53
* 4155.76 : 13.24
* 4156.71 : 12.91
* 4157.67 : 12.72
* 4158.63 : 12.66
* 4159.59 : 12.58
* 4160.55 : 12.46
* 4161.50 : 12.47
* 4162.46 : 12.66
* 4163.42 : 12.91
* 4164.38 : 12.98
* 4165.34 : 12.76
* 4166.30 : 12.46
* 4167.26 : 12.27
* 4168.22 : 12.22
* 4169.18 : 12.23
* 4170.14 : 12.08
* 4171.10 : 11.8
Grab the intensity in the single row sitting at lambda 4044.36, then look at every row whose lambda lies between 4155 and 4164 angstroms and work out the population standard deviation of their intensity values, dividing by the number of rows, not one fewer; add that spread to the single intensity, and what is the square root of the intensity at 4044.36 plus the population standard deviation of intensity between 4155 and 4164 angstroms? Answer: 3.53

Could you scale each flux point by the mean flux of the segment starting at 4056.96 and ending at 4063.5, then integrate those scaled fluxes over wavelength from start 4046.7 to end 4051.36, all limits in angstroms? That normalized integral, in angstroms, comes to 5.09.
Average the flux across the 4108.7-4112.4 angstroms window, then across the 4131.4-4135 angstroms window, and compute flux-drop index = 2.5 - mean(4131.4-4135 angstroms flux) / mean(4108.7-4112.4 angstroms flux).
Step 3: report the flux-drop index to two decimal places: 1.51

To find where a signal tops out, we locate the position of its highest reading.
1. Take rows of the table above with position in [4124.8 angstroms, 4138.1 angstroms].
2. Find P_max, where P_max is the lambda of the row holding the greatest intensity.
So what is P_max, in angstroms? 4125.25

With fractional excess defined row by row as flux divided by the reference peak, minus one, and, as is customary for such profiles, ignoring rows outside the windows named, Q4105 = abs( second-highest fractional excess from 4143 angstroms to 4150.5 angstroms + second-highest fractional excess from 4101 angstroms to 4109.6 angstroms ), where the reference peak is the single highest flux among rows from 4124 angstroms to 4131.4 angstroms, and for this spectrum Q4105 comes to 0.017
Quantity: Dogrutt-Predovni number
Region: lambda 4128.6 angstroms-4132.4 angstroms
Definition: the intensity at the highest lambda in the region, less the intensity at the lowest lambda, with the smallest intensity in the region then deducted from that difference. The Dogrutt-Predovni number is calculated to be -12.4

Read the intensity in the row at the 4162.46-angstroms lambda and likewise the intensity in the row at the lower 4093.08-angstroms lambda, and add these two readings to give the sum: 24.9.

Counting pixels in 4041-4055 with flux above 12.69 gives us 10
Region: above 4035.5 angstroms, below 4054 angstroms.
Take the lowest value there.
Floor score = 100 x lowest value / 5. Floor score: 236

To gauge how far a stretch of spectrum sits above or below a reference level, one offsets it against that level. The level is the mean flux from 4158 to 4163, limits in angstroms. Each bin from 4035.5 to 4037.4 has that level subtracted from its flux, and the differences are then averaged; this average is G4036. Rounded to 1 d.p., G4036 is 1.4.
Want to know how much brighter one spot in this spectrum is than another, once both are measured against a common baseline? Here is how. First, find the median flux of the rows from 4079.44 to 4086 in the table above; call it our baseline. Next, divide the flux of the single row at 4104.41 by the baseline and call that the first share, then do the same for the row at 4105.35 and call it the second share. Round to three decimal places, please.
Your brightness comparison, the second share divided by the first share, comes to 1.018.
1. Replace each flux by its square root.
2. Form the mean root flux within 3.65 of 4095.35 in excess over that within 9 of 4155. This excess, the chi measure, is -0.20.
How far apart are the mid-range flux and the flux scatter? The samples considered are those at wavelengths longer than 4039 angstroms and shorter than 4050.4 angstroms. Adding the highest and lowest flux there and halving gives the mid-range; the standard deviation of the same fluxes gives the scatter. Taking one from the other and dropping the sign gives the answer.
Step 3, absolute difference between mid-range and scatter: 12.2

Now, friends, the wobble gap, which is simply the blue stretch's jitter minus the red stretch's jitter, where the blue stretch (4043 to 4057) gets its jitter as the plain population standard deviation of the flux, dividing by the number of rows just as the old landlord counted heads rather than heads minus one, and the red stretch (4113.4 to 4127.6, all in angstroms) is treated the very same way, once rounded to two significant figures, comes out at 0.55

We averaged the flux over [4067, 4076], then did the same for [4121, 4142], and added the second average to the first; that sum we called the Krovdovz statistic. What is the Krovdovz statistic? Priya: 26.0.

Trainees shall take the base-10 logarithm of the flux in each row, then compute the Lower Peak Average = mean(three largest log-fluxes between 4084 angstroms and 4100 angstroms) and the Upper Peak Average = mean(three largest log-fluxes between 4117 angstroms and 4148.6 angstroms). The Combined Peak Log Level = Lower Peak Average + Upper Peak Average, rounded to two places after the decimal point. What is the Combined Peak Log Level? 2.21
